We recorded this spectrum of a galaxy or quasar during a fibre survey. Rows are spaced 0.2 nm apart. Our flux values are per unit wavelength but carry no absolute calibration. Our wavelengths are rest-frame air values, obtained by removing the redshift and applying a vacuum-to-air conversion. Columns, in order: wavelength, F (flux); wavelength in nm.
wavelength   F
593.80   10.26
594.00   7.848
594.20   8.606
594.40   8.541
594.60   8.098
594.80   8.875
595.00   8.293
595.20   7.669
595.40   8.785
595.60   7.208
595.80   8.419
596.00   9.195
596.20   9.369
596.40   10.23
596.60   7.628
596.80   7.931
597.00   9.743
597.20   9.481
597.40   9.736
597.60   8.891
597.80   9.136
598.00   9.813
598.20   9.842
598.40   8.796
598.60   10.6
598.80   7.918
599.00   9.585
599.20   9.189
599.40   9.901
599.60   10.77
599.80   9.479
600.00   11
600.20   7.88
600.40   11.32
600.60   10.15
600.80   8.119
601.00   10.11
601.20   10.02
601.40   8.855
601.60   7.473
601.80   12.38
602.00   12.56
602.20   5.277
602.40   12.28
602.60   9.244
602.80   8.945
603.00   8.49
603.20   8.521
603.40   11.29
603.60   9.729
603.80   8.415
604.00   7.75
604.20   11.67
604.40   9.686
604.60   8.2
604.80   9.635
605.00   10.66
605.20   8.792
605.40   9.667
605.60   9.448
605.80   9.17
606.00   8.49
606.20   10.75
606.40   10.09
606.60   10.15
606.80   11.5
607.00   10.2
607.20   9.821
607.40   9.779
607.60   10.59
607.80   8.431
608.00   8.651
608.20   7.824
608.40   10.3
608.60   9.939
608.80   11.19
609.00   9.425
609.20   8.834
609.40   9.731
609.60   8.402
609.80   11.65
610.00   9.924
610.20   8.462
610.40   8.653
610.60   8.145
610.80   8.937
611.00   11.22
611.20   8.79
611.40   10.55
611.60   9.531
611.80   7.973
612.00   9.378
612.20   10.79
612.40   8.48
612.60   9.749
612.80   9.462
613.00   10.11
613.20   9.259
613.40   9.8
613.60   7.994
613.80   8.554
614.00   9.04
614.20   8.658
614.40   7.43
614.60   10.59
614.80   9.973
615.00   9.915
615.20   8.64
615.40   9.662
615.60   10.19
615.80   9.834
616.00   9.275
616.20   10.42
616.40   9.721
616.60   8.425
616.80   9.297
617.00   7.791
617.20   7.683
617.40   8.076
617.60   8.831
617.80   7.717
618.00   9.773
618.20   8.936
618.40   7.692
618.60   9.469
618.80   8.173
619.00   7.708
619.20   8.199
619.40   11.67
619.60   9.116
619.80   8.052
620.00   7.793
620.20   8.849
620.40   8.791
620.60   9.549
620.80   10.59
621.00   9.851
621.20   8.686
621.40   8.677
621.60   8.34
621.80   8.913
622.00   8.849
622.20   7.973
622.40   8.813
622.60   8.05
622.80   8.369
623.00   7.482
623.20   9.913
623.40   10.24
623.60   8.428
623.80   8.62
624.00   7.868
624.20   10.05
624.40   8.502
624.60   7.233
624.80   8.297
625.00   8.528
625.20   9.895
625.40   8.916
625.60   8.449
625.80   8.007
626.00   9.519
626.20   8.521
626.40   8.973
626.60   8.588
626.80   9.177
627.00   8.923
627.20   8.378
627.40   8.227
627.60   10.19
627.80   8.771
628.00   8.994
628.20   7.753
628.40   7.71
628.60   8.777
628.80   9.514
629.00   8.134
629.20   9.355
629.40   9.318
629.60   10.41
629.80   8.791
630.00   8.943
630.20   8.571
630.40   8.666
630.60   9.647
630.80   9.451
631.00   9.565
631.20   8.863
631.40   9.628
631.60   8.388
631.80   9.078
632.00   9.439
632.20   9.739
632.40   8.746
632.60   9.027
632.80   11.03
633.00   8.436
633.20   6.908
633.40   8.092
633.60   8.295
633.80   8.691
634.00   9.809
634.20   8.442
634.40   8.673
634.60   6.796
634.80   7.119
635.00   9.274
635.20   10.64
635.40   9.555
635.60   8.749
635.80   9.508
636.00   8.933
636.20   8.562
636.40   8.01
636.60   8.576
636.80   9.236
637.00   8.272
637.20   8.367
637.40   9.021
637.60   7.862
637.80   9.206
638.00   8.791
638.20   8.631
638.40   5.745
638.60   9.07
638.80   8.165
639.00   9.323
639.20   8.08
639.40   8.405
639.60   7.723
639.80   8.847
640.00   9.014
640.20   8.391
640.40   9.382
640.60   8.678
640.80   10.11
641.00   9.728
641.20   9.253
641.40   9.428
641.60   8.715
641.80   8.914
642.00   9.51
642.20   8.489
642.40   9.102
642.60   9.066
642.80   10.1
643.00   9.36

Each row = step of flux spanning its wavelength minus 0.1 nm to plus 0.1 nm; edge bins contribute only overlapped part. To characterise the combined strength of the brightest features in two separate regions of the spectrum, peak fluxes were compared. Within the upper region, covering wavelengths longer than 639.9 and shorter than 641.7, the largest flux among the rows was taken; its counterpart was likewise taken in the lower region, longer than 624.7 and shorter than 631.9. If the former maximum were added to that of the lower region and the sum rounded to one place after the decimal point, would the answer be 20.5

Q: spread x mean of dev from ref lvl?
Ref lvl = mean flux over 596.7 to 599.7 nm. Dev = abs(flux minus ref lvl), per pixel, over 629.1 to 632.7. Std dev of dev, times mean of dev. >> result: 0.14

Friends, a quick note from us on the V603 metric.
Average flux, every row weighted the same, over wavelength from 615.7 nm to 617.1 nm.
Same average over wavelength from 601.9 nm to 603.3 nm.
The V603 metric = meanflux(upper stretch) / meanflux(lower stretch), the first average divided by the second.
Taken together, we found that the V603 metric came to 0.99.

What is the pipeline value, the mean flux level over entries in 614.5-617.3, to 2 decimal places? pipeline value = 9.39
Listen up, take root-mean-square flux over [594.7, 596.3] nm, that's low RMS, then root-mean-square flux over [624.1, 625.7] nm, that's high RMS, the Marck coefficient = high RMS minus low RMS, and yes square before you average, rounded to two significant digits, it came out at 0.27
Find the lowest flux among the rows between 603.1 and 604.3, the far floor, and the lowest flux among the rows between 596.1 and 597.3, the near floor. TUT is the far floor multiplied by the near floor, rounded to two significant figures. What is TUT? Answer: 59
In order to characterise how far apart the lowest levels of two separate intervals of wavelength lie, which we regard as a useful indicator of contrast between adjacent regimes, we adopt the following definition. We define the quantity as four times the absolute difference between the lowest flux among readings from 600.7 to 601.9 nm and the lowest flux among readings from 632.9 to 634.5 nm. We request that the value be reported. 2.3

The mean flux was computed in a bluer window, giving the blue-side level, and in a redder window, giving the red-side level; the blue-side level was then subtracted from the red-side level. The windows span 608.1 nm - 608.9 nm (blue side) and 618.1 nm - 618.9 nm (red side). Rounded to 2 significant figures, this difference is -1.2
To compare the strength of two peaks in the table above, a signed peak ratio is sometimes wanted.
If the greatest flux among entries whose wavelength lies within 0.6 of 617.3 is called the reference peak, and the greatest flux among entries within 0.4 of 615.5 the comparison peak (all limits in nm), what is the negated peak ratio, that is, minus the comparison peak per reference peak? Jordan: -1.10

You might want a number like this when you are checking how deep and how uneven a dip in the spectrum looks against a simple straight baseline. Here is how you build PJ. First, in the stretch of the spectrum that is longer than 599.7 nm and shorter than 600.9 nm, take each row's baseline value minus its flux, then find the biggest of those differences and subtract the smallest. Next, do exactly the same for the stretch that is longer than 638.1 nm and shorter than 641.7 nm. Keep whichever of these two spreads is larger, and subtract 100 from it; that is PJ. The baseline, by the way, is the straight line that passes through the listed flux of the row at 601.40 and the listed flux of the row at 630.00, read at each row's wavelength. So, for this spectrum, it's -95.6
